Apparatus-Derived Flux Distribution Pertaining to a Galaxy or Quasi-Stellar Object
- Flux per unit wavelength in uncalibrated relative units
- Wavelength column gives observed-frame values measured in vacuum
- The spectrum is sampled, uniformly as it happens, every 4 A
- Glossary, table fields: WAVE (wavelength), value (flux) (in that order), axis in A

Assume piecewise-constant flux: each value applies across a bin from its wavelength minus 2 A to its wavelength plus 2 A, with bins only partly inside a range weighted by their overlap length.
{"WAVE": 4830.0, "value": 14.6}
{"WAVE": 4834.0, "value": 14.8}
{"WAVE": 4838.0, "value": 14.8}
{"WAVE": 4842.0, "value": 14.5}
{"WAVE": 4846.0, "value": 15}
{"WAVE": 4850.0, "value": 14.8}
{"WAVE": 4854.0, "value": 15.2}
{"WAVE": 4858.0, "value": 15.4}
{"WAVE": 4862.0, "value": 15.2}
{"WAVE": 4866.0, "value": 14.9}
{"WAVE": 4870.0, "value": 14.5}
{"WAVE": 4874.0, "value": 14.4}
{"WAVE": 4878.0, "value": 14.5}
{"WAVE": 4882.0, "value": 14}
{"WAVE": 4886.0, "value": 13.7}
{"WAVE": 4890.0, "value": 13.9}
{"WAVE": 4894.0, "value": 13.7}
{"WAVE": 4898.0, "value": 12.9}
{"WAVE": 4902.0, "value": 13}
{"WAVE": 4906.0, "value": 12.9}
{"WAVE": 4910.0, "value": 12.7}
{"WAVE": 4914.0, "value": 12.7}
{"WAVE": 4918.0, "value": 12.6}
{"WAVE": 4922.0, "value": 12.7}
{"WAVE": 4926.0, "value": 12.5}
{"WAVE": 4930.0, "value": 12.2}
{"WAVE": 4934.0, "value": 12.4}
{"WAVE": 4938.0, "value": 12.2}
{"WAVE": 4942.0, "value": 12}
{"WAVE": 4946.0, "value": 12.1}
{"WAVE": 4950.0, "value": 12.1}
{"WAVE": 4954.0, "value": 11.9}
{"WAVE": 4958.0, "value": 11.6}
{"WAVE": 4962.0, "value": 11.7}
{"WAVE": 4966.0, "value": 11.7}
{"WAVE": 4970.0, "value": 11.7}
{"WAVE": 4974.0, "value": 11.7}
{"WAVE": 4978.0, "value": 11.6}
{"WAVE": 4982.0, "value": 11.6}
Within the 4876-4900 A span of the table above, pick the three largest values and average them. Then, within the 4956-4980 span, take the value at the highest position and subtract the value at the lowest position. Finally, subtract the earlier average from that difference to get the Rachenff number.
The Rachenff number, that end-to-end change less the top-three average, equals -14.1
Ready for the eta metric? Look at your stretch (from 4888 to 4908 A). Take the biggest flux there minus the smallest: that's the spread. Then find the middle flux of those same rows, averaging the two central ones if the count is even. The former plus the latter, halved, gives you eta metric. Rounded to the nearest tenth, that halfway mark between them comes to 7.0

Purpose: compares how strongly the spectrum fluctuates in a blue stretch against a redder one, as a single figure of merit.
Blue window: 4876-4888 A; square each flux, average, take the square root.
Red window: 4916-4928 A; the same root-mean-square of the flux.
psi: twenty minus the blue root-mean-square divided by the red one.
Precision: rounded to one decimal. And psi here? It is 18.9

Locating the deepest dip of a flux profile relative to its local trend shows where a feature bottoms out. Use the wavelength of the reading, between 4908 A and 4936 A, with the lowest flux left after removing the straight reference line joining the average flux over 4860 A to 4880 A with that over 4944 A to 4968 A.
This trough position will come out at 4910.0 A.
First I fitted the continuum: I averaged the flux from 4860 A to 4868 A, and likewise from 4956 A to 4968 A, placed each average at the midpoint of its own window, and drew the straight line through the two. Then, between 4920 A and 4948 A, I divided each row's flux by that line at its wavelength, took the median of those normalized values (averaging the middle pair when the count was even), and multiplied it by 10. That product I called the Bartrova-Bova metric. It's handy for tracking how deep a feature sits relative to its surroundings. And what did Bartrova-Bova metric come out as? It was 9.73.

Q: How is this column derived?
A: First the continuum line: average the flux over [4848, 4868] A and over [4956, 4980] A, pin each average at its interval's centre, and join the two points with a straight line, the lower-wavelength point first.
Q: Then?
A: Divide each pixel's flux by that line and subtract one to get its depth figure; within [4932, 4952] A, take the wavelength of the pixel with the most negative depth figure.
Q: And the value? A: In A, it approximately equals 4942.0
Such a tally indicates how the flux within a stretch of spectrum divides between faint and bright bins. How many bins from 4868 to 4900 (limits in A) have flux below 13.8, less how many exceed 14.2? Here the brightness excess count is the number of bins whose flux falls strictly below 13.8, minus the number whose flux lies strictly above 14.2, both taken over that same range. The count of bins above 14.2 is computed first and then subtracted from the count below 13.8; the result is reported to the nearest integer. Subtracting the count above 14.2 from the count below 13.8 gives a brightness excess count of 0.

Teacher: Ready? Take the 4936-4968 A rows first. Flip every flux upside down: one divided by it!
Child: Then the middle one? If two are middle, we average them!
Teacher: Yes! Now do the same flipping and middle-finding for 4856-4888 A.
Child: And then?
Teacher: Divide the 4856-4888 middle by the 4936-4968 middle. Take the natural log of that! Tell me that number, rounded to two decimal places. -0.19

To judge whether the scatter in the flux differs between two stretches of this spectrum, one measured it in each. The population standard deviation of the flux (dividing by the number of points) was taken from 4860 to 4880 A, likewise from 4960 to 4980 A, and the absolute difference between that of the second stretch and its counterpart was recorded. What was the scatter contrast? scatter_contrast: 0.26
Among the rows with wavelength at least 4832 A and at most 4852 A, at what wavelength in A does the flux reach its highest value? 4846.0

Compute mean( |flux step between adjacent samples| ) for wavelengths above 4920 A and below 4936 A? 0.23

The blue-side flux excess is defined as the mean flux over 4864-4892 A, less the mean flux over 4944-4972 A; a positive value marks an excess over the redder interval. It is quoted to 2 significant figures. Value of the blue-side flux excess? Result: 2.4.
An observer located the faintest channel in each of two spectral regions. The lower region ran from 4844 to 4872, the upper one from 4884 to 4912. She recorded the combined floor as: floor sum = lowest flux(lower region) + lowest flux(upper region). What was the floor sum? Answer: 27.2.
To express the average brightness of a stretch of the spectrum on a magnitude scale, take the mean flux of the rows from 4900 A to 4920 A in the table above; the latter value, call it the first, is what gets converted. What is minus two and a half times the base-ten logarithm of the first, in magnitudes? -2.77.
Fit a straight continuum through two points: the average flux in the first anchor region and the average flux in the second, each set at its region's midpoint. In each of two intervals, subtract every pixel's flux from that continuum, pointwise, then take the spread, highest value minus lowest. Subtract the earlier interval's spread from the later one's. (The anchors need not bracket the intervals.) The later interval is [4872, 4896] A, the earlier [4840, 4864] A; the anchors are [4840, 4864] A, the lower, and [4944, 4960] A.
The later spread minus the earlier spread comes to -0.8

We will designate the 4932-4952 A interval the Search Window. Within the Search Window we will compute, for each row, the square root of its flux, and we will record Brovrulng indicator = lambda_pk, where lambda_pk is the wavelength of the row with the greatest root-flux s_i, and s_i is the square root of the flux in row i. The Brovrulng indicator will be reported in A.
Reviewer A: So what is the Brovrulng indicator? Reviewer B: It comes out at 4934.0 A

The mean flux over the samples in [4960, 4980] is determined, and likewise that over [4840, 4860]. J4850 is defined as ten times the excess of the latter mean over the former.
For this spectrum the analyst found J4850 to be 33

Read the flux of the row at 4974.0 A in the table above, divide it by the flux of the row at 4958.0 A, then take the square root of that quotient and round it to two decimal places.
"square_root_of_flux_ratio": 1.00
